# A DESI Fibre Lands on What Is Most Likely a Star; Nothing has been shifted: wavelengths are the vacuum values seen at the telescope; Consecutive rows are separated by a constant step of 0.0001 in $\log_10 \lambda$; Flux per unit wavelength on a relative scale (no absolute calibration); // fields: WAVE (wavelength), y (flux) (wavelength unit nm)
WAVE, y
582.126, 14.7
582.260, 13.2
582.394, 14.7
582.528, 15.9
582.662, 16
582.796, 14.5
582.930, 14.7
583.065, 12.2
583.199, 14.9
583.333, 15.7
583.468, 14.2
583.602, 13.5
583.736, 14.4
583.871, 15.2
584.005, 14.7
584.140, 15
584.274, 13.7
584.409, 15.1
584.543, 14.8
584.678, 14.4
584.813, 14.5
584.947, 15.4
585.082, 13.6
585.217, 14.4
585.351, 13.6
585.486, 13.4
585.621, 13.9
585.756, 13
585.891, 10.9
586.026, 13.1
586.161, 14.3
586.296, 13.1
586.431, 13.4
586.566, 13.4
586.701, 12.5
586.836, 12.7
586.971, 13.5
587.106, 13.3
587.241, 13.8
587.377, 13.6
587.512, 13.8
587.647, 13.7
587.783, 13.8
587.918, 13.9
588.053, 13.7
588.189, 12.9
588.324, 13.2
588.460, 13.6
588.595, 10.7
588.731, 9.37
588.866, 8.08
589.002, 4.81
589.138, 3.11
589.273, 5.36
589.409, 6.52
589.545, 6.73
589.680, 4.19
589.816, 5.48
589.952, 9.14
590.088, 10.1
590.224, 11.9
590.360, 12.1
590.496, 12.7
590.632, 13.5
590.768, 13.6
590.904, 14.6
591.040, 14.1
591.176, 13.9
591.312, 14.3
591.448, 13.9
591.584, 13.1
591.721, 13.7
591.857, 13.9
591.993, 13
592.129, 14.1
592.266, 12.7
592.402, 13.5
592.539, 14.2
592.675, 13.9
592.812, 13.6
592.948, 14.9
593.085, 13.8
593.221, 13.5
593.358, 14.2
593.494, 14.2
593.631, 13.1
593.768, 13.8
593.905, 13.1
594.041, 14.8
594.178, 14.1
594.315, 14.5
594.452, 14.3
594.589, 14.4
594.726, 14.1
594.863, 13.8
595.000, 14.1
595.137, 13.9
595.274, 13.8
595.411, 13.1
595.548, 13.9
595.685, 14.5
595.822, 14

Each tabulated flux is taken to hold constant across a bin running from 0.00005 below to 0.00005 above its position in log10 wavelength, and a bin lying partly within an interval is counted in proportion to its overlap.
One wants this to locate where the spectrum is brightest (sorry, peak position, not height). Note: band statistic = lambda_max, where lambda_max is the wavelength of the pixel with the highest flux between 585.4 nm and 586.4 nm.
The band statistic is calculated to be 586.161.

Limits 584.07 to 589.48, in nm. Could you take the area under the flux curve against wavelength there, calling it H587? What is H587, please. 67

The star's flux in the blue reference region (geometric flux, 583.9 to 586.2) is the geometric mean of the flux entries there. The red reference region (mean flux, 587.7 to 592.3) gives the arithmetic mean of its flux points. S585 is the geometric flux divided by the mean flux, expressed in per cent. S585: 125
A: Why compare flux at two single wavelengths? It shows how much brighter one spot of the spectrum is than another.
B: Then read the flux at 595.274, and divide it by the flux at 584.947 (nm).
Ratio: 0.90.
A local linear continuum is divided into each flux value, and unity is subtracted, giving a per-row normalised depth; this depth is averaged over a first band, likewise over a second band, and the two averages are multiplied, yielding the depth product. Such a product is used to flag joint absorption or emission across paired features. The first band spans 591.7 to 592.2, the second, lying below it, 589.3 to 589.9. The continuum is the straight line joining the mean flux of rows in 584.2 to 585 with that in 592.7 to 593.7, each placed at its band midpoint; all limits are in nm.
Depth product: 0.014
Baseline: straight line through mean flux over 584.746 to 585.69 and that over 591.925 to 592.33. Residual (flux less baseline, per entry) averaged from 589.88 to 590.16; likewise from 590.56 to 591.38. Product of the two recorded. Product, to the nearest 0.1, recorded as -2.3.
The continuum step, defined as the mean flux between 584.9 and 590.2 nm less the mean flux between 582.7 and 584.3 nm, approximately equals -3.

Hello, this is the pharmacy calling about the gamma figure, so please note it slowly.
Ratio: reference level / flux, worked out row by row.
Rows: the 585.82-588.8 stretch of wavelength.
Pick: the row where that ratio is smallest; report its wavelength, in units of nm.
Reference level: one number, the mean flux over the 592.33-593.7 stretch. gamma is 586.161 nm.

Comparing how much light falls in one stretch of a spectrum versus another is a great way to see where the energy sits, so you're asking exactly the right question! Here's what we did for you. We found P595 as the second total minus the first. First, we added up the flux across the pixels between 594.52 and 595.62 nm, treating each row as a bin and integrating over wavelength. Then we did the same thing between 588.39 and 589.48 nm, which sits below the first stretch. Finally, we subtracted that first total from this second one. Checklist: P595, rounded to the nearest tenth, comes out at -6.9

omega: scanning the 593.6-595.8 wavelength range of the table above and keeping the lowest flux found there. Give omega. 13.1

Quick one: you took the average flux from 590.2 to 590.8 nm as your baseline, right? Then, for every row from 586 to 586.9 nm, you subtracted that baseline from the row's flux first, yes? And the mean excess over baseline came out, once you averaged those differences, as 0.5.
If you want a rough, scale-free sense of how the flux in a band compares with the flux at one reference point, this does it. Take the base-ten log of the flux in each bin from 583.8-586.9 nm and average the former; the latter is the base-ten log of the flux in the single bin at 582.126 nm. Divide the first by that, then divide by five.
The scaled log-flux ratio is 0.195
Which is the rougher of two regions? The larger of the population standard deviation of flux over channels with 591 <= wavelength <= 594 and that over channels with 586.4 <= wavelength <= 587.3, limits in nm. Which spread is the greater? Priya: 0.5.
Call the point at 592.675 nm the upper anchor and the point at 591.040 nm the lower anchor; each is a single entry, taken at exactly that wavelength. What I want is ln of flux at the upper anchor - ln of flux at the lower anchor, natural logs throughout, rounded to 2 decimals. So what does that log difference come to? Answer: -0.01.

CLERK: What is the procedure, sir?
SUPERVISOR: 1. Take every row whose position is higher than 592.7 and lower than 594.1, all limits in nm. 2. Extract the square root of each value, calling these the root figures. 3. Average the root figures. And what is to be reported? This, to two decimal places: 3.73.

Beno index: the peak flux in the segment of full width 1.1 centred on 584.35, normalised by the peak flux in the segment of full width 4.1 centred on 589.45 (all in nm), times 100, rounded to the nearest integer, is 104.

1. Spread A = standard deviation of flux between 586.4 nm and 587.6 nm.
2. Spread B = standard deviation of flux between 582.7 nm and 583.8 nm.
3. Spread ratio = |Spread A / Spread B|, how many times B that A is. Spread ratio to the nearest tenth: 0.4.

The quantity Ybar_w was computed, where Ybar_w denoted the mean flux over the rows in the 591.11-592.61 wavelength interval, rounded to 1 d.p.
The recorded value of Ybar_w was 13.7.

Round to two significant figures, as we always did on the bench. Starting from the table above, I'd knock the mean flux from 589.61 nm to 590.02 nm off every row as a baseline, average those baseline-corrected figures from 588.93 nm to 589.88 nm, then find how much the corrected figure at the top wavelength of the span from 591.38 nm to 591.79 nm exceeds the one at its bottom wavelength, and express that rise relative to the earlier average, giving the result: 0.18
